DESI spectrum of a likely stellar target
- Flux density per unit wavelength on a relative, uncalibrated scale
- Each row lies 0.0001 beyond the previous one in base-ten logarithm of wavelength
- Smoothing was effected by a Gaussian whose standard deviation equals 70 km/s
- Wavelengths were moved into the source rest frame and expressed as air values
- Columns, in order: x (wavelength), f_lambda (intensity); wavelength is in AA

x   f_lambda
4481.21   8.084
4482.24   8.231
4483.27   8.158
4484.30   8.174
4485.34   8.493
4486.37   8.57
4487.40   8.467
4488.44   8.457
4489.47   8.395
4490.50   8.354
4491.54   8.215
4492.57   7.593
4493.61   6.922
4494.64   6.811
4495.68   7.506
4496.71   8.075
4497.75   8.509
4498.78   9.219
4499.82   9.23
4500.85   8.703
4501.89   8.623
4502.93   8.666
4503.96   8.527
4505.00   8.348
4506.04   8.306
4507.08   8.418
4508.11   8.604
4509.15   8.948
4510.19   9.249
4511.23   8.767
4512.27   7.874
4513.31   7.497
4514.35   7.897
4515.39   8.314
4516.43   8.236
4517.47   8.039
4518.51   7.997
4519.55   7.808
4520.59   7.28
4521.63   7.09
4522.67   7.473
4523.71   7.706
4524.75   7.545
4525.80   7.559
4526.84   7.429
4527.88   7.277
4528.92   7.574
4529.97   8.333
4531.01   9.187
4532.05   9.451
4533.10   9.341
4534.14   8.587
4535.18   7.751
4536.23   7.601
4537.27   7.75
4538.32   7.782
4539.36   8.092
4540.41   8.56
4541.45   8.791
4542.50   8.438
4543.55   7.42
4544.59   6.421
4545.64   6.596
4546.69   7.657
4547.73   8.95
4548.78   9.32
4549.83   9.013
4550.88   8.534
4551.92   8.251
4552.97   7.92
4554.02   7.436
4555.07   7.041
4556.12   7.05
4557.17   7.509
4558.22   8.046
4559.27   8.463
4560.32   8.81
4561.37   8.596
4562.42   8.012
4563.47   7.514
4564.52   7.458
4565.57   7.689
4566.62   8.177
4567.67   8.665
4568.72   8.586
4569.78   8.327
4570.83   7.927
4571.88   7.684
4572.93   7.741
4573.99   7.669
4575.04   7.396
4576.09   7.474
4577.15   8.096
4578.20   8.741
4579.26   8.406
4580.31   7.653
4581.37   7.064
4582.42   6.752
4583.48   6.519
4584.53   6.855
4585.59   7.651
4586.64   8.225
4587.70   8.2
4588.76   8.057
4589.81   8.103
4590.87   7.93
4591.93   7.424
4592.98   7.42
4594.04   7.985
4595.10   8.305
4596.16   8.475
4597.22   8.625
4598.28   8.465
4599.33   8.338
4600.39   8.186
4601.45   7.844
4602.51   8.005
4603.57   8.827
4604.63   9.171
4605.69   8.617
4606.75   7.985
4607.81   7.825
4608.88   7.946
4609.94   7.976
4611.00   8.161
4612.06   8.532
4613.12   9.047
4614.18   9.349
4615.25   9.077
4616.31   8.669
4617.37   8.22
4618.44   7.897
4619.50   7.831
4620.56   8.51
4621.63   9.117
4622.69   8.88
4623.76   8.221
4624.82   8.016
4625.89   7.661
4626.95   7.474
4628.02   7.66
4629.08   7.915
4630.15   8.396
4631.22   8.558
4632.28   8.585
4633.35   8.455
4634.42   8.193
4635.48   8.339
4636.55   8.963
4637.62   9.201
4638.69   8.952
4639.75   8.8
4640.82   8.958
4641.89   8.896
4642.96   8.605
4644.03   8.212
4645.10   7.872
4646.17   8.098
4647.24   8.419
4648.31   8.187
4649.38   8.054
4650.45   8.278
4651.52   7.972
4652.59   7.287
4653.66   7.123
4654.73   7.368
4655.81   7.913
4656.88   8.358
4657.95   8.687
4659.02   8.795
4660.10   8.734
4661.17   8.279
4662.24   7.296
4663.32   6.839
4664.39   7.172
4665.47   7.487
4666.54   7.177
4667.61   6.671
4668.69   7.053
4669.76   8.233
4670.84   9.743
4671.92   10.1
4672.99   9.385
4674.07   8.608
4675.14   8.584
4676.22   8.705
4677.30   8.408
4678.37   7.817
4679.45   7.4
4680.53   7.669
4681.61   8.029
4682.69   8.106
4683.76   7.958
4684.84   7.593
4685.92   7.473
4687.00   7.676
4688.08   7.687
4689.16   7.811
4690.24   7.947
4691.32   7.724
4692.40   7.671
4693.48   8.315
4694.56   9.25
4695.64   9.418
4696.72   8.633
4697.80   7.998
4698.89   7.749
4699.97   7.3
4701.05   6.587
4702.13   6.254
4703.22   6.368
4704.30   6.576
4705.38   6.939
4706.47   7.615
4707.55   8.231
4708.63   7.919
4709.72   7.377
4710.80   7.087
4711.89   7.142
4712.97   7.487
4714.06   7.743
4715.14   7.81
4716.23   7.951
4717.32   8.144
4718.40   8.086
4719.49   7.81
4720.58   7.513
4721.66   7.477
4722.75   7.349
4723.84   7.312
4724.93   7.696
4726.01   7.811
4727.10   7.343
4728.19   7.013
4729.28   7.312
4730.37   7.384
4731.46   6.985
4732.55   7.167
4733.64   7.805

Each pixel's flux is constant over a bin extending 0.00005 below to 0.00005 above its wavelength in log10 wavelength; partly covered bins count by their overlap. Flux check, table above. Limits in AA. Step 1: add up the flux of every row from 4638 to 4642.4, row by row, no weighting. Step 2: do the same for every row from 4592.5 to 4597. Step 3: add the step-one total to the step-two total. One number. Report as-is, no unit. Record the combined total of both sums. 68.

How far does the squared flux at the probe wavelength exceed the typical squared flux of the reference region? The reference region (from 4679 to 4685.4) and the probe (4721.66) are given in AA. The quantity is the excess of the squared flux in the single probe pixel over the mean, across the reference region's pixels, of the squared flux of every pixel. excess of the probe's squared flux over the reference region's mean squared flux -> -4.9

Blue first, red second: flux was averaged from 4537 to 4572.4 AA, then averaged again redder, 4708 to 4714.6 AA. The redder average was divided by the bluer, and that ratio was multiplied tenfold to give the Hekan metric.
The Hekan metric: 9.3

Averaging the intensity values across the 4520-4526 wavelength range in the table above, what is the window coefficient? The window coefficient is 7.44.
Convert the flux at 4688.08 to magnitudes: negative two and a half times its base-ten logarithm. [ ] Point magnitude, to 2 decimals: -2.21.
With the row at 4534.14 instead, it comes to -2.33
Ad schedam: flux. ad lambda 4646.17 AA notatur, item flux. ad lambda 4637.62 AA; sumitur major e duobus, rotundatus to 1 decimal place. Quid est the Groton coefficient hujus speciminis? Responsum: 9.2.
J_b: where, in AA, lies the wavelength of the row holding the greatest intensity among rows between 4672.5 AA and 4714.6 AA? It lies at 4695.64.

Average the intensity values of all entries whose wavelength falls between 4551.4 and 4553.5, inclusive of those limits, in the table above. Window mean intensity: 8.09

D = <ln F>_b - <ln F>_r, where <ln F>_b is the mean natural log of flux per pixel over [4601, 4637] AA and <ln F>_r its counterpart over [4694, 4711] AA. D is 0.10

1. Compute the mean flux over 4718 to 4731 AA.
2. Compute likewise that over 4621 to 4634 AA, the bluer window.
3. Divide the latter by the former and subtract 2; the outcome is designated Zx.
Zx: -0.90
